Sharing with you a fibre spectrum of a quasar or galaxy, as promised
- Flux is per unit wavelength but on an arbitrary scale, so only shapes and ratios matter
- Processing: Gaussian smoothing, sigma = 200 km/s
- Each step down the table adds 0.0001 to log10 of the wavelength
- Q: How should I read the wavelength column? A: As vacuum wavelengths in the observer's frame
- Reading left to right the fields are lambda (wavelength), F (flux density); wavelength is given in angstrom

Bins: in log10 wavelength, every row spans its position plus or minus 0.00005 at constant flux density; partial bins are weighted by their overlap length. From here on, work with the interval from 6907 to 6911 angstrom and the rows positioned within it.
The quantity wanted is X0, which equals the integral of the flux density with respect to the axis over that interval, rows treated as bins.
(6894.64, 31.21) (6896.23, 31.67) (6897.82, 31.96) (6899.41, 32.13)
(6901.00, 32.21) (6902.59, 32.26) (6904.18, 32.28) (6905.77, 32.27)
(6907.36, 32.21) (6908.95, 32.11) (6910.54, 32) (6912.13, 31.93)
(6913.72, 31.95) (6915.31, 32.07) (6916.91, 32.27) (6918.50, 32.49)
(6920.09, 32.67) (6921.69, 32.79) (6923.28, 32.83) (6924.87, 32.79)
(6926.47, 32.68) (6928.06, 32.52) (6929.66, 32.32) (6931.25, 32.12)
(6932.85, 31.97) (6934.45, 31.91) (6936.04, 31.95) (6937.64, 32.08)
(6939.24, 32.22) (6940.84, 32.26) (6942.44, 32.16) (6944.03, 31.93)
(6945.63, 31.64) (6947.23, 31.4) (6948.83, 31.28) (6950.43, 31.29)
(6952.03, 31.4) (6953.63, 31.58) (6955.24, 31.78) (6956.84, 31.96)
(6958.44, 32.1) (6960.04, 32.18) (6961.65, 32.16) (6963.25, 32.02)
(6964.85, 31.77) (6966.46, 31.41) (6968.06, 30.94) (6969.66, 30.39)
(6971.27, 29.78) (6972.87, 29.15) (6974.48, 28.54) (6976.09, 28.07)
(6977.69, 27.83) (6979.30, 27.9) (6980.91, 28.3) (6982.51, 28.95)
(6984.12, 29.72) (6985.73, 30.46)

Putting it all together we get 128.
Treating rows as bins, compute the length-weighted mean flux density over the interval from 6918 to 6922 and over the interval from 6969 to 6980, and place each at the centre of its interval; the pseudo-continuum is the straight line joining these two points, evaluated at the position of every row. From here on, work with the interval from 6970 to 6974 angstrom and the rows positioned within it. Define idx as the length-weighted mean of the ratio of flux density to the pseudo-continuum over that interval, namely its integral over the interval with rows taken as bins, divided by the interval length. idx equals 1.02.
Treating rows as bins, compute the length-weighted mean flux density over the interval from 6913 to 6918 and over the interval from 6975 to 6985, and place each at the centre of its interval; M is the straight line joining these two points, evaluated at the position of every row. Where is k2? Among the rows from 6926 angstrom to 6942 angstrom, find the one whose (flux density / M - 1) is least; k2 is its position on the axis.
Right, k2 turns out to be 6932.85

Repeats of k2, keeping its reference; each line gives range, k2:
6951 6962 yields 6952.03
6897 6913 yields 6897.82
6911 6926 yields 6912.13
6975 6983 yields 6977.69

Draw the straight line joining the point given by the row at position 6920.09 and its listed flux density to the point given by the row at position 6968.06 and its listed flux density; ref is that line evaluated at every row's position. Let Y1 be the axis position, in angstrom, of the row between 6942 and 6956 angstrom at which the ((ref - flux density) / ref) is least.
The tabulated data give 6955.24 angstrom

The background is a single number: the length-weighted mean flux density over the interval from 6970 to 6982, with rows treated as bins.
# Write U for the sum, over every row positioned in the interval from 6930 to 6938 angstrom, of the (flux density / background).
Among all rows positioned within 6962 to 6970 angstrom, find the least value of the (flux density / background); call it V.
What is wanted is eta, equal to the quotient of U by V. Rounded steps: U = 5.60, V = 1.06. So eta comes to 5.27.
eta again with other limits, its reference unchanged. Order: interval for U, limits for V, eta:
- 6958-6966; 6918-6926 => 4.93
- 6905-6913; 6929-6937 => 5.03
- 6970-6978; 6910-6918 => 4.49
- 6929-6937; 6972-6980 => 5.76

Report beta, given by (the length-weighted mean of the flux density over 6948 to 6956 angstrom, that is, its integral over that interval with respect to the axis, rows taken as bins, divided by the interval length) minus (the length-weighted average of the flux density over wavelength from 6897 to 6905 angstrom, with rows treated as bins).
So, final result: -0.7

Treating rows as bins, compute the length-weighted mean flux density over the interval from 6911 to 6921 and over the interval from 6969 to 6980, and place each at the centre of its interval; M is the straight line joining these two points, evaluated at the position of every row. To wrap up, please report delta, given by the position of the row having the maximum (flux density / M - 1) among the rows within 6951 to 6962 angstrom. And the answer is 6961.65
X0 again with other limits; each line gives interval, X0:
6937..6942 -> 161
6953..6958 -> 159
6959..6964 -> 161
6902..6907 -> 161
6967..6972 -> 152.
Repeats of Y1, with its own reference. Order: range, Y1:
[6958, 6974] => 6961.65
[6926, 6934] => 6926.47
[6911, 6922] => 6921.69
